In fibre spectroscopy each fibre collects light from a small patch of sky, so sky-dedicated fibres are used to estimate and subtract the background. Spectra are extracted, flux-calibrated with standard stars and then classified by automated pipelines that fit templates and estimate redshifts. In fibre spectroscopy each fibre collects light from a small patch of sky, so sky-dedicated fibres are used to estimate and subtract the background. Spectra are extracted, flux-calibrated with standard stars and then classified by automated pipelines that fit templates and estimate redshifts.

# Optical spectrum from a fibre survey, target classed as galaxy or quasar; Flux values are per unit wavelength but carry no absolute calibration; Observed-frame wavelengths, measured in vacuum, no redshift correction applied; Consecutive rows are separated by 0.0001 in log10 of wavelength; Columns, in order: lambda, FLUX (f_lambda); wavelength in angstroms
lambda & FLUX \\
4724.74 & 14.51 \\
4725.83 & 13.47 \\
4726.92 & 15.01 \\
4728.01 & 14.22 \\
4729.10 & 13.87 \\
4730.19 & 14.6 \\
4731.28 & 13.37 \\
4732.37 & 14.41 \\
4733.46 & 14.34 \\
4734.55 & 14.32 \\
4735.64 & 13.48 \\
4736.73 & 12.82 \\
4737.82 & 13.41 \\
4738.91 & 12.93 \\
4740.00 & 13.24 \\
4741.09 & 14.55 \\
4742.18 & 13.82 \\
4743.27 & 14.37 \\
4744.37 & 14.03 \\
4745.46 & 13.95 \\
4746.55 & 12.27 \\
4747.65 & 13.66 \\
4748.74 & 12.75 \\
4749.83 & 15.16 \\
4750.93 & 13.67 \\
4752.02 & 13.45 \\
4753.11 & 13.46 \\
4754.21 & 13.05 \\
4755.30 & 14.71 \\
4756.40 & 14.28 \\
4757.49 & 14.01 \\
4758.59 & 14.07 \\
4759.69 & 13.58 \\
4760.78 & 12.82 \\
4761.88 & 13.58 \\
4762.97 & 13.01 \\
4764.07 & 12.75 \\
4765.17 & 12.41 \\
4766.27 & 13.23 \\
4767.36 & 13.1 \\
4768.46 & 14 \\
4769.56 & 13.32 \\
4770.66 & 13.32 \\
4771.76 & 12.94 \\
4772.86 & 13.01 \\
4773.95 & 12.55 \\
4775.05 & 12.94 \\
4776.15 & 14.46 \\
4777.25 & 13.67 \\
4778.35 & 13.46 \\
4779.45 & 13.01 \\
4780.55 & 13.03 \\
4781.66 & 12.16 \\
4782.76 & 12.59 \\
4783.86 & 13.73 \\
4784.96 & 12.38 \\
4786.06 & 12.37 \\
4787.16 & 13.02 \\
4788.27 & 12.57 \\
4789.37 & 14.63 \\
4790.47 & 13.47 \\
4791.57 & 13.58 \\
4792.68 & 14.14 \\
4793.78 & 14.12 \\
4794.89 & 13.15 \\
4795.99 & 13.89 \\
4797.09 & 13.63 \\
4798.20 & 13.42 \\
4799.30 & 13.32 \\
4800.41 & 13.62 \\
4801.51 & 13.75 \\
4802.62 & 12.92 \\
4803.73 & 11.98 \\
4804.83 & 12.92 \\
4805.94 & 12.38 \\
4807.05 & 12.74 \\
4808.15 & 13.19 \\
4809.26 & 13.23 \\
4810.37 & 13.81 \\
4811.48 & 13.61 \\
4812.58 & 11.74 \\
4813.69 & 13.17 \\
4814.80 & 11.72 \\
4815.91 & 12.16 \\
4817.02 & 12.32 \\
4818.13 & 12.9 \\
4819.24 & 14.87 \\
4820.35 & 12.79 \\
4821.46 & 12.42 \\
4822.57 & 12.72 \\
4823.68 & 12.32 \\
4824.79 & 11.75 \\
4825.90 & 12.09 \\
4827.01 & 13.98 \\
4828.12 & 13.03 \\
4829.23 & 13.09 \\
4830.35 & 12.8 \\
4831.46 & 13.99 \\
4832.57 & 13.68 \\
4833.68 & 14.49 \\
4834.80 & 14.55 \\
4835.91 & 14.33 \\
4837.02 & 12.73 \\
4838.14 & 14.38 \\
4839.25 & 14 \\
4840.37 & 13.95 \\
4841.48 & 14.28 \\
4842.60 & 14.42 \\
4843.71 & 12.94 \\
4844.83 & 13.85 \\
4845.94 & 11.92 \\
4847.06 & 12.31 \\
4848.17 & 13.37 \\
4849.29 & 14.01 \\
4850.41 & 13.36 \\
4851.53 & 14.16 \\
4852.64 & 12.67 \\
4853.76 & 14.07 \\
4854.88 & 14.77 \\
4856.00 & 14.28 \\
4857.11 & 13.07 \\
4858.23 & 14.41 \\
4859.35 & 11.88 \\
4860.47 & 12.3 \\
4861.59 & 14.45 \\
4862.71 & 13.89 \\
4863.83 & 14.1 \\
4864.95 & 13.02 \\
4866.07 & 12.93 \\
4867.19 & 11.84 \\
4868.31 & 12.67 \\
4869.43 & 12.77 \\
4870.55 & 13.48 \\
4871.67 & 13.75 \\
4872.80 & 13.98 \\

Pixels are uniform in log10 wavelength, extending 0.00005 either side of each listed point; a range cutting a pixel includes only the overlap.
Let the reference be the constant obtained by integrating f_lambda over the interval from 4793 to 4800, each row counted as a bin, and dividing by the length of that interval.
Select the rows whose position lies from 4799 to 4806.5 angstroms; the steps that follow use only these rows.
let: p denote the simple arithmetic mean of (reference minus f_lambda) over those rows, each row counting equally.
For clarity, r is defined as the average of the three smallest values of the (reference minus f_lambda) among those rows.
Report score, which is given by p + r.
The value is 0.7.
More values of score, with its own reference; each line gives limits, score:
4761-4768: 0.9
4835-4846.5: -0.8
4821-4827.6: 1.6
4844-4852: -0.1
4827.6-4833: 0.3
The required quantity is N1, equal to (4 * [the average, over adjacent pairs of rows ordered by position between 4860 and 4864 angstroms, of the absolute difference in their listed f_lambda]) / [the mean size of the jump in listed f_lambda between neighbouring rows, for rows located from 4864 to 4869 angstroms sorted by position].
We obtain 6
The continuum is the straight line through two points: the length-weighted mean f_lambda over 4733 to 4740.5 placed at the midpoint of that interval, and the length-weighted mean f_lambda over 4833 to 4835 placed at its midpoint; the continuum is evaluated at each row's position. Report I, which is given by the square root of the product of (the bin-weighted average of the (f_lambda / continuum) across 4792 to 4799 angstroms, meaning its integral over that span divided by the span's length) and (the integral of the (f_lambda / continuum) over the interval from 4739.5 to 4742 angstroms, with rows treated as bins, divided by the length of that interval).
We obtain 1.001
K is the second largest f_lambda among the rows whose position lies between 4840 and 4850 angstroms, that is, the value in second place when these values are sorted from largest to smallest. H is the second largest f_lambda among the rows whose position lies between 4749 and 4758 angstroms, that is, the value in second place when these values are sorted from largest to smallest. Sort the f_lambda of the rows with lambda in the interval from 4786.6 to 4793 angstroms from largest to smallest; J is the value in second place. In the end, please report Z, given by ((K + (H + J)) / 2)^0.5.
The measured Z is 4.64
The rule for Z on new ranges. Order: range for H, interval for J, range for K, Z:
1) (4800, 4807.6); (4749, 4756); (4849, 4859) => 4.62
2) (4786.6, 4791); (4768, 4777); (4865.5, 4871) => 4.49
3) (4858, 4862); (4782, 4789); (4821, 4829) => 4.50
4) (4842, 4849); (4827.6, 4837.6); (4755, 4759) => 4.62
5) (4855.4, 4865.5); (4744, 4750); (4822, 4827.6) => 4.54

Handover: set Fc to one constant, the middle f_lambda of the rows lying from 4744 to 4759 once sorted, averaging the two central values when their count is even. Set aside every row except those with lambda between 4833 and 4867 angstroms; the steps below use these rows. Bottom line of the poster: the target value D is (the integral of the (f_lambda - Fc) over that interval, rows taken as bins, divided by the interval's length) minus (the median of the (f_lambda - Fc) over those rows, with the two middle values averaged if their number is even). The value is -0.37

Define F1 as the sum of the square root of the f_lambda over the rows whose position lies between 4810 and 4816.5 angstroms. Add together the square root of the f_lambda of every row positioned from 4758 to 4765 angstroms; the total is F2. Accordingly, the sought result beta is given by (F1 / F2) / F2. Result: 0.0446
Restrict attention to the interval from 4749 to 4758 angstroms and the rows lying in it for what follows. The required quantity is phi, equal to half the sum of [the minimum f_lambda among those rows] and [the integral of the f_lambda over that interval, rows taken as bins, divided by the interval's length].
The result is 13.5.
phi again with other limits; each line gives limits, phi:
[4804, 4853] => 12.5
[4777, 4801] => 12.7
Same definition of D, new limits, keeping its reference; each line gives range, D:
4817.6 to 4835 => 0.23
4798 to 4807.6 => 0.07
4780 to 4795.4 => 0.12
